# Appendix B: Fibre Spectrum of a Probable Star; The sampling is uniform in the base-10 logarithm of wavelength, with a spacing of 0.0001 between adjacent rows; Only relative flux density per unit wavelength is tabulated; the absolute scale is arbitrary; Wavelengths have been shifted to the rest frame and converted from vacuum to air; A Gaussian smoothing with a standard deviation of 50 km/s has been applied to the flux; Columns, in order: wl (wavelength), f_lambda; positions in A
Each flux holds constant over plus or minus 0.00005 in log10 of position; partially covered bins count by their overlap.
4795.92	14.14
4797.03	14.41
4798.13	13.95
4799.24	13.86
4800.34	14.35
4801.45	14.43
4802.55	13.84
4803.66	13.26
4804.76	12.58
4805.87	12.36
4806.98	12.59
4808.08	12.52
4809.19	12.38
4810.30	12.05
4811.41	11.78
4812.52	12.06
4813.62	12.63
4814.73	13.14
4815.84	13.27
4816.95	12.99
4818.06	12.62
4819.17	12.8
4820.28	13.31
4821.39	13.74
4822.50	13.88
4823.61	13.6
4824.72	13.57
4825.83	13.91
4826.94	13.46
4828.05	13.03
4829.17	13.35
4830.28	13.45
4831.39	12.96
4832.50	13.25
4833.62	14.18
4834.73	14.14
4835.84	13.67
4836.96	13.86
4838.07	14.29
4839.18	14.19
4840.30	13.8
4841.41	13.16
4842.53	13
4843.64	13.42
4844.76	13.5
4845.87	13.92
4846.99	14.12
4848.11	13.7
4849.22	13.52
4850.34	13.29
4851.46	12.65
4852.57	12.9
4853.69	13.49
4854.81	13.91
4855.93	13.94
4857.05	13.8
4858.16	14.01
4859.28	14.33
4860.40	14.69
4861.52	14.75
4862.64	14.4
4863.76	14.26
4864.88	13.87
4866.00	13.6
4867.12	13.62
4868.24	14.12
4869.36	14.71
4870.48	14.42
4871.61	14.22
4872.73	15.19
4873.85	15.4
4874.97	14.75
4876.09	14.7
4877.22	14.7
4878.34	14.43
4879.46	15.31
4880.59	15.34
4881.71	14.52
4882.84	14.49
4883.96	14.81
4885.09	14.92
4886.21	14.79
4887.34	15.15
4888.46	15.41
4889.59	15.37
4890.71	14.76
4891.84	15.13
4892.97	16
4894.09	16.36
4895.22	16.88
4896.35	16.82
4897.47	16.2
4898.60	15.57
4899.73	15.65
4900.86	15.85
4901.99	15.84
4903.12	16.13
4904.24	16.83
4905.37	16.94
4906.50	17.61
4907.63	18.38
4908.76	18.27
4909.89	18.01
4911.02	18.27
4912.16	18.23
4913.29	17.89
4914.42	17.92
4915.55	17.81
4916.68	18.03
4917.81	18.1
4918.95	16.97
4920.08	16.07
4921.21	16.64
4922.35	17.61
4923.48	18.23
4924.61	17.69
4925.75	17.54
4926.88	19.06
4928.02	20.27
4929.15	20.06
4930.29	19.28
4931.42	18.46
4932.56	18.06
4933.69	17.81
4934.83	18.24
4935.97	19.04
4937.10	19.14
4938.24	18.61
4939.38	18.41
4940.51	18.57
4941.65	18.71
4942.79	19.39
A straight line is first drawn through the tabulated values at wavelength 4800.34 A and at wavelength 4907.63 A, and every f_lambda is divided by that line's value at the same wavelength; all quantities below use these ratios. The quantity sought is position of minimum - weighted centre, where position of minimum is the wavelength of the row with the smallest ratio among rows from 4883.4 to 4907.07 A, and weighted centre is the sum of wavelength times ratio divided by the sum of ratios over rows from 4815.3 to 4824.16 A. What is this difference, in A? 70.9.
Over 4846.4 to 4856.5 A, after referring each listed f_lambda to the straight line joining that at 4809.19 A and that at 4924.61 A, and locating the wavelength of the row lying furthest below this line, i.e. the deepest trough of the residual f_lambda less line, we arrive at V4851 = 4851.46 A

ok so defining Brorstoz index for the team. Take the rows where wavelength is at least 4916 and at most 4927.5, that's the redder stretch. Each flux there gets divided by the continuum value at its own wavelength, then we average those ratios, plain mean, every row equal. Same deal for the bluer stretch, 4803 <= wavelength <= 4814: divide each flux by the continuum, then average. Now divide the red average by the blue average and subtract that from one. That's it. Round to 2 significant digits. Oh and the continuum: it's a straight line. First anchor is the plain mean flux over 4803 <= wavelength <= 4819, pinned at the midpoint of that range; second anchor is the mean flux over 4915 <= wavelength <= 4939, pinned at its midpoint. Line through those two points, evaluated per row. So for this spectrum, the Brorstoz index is 0.017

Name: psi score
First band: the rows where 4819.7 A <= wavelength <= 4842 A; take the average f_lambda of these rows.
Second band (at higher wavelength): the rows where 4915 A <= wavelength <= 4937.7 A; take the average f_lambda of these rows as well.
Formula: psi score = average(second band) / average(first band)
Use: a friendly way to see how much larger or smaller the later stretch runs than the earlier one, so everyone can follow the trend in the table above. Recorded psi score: 1.33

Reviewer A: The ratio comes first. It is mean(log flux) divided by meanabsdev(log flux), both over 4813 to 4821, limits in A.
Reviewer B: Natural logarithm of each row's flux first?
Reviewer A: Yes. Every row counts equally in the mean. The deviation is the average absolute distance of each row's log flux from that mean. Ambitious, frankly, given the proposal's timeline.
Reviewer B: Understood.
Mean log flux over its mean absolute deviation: 137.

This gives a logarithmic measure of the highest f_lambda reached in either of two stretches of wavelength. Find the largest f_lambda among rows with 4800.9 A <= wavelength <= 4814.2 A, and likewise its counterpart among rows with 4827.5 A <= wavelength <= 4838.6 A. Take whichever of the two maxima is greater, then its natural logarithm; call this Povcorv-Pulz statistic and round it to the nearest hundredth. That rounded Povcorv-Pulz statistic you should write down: 2.67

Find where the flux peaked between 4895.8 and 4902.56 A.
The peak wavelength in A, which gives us 4896.35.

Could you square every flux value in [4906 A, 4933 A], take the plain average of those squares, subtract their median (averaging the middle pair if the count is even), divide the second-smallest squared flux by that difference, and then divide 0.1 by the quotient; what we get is 0.0010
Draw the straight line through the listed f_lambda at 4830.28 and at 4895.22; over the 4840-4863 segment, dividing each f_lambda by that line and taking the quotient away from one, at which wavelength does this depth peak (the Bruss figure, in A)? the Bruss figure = 4851.46 A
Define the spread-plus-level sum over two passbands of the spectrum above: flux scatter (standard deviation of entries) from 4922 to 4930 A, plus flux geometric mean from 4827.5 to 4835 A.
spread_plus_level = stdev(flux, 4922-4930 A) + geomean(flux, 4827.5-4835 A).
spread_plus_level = 14.6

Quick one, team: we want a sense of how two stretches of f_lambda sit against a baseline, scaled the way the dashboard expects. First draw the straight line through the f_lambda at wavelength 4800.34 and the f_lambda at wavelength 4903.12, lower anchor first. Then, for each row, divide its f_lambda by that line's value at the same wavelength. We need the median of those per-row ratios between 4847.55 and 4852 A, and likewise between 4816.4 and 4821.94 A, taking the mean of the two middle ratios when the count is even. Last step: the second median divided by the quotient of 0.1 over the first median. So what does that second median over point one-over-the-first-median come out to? 7.8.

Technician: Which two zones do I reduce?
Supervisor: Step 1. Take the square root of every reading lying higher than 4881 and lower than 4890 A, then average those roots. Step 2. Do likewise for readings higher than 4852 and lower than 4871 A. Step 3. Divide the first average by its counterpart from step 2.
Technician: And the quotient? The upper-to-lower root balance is 1.031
